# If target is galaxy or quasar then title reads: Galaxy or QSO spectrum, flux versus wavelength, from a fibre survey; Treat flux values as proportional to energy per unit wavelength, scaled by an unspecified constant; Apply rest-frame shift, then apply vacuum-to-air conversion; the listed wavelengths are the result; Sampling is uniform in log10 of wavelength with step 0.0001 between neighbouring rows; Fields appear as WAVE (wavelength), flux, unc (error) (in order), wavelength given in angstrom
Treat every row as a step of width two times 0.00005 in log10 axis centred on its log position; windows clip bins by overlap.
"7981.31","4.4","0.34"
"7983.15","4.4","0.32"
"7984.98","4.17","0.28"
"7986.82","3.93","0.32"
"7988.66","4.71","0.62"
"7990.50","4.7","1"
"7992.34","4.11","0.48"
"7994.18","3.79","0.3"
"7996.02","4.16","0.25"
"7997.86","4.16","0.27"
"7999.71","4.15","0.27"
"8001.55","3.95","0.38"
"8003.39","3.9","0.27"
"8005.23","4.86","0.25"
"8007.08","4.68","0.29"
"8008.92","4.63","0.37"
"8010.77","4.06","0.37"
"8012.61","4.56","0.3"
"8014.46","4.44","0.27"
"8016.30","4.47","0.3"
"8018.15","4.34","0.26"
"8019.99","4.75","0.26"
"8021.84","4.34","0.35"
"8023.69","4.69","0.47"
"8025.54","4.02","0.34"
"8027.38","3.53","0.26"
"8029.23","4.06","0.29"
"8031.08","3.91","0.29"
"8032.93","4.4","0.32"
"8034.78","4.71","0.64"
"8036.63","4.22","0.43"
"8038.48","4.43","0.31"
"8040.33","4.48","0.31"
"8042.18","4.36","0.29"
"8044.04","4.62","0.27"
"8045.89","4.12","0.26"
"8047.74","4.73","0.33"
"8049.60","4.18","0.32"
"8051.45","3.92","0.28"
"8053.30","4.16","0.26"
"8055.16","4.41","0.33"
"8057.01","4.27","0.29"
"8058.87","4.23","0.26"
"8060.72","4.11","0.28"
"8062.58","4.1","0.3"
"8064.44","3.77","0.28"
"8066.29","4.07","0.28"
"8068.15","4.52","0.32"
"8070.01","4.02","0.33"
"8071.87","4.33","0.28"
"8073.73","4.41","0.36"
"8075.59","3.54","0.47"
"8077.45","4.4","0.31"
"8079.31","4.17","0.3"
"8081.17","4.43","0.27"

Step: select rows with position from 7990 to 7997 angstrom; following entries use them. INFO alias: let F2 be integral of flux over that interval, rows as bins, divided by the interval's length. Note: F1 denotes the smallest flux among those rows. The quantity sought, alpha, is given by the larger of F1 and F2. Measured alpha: 4.16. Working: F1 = 3.79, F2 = 4.16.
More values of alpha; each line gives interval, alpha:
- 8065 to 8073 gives 4.22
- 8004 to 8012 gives 4.53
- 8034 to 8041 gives 4.46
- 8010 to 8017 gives 4.39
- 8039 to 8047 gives 4.40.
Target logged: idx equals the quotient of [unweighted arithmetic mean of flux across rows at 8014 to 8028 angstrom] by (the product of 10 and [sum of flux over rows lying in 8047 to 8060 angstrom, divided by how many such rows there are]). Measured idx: 0.101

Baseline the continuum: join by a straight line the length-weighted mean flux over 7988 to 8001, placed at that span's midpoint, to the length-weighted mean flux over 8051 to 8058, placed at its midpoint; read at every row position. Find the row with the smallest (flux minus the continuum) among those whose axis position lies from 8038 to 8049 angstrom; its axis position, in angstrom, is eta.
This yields 8045.89 angstrom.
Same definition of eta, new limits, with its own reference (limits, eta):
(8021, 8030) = 8027.38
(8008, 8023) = 8010.77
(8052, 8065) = 8064.44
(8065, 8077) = 8075.59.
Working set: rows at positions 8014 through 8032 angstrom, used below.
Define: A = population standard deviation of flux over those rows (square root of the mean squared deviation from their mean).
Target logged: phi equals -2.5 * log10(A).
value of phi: 1.12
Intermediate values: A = 0.36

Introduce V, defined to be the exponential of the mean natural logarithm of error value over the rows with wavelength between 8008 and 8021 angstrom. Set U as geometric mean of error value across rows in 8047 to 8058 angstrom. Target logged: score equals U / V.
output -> 1.00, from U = 0.300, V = 0.301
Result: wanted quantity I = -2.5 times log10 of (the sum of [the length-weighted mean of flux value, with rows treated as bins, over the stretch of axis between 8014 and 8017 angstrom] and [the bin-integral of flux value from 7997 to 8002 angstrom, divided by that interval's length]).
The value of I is -2.331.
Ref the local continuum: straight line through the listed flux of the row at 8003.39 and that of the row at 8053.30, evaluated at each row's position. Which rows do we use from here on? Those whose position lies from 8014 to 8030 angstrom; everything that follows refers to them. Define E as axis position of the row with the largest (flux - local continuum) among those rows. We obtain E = 8019.99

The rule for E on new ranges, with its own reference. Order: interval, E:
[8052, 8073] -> 8068.15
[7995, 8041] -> 8005.23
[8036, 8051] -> 8047.74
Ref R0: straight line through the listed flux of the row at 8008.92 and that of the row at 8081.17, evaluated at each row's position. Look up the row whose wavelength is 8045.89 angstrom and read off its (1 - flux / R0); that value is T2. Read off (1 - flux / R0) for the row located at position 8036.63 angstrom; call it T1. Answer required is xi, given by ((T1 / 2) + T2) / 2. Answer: 0.063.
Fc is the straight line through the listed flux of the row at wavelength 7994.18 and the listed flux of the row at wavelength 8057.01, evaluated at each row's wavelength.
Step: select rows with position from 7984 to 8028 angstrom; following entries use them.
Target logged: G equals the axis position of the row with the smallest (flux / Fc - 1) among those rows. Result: 8027.38 angstrom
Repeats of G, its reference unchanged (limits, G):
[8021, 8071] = 8064.44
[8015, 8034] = 8027.38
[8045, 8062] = 8051.45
